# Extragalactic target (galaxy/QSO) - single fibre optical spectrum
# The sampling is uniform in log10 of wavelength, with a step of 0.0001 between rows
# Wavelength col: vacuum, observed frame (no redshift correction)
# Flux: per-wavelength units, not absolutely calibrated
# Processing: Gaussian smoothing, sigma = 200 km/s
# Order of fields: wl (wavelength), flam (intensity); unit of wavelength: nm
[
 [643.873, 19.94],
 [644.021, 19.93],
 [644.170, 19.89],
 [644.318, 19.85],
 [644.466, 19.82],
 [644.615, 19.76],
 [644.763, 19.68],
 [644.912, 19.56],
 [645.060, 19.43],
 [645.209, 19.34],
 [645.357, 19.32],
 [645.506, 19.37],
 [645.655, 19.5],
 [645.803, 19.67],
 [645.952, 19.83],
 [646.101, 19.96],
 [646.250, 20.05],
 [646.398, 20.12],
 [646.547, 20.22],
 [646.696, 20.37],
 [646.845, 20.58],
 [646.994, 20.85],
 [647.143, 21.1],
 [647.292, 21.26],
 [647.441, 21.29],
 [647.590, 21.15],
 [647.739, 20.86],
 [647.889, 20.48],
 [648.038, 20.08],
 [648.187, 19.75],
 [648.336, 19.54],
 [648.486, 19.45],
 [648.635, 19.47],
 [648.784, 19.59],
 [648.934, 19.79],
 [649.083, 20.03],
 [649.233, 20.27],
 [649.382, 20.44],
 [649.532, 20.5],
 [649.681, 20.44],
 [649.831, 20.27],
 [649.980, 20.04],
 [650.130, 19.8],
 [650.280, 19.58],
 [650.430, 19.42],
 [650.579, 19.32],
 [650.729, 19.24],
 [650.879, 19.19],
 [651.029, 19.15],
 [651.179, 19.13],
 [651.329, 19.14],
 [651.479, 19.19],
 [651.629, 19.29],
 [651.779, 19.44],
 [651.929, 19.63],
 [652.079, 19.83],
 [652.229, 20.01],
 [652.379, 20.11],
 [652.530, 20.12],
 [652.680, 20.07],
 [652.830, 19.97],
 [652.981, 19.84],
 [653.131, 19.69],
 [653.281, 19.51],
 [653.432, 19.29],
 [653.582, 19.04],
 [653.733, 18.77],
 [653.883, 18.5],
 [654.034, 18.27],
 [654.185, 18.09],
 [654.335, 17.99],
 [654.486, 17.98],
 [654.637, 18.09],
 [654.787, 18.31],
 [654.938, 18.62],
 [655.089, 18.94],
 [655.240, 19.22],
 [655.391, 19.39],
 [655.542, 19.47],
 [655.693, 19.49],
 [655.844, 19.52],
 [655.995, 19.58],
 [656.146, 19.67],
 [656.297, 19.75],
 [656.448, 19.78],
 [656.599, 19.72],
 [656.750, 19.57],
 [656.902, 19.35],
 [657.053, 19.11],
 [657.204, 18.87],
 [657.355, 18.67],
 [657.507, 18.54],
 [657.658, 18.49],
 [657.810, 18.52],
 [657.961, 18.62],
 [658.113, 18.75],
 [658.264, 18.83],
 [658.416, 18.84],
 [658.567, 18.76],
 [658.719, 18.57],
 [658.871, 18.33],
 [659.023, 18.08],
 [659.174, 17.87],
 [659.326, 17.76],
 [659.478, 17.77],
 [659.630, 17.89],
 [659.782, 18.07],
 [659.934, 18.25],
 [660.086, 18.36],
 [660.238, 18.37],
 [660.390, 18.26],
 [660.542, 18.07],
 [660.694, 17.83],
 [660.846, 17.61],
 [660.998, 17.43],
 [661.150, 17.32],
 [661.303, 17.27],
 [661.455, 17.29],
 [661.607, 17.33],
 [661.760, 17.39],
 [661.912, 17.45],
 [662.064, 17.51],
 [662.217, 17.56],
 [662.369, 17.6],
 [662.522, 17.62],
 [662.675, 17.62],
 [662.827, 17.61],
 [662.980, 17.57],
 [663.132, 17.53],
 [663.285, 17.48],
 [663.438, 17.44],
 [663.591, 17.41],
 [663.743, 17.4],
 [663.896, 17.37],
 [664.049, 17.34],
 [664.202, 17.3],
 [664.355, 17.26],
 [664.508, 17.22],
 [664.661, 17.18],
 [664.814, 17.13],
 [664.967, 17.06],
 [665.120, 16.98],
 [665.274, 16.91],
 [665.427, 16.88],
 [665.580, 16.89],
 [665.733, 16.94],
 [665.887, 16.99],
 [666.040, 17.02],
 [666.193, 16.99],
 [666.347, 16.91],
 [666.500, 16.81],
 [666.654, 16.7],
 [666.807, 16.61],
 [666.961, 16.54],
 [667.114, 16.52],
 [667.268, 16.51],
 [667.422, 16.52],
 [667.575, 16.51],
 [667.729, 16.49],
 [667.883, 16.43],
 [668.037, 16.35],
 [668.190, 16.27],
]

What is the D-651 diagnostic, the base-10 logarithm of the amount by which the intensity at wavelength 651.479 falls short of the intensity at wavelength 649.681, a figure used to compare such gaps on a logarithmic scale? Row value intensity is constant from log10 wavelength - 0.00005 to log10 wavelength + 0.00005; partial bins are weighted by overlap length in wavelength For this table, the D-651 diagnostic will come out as 0.10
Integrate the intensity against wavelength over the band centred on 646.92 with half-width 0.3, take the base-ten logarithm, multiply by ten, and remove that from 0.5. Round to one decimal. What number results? -10.4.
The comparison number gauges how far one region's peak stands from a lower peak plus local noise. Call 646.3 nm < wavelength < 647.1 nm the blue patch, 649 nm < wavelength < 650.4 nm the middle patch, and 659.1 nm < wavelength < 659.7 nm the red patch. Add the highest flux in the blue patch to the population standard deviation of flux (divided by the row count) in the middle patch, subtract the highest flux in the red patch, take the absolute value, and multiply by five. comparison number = 16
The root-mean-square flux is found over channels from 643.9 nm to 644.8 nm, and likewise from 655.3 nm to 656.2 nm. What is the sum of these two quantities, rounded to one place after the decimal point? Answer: 39.3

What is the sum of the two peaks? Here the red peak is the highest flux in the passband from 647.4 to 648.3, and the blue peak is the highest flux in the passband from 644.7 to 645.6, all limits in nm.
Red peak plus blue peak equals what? 41.0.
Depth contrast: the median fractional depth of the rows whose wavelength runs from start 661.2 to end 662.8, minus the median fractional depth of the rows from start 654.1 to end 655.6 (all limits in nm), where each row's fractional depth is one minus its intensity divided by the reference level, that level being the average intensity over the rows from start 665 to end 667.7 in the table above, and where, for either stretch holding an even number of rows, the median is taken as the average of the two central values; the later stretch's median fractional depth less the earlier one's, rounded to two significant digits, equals 0.059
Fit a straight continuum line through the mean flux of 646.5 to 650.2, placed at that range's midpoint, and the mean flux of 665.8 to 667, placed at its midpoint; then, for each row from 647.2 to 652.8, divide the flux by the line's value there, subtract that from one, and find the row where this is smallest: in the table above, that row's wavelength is 647.441 nm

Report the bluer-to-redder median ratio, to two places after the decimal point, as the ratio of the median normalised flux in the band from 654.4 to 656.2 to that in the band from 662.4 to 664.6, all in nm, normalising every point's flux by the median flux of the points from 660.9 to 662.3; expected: 1.11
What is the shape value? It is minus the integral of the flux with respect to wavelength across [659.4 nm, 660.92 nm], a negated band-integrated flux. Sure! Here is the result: -27.4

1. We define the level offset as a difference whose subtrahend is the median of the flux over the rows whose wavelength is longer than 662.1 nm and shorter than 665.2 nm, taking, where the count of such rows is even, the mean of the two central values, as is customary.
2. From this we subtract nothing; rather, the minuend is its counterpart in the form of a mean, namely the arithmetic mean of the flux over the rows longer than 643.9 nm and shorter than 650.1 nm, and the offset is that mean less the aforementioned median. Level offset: 2.7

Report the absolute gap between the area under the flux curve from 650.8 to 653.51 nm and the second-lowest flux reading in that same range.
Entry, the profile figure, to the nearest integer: 34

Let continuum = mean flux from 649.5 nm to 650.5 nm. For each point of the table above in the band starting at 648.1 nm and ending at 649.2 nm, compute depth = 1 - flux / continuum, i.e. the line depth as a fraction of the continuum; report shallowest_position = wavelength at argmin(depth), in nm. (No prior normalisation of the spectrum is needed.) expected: 649.083 nm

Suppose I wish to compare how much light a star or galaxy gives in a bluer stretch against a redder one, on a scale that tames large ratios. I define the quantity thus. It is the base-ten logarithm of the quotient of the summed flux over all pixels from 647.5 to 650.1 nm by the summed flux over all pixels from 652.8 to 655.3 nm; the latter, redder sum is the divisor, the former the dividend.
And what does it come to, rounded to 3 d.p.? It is 0.029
